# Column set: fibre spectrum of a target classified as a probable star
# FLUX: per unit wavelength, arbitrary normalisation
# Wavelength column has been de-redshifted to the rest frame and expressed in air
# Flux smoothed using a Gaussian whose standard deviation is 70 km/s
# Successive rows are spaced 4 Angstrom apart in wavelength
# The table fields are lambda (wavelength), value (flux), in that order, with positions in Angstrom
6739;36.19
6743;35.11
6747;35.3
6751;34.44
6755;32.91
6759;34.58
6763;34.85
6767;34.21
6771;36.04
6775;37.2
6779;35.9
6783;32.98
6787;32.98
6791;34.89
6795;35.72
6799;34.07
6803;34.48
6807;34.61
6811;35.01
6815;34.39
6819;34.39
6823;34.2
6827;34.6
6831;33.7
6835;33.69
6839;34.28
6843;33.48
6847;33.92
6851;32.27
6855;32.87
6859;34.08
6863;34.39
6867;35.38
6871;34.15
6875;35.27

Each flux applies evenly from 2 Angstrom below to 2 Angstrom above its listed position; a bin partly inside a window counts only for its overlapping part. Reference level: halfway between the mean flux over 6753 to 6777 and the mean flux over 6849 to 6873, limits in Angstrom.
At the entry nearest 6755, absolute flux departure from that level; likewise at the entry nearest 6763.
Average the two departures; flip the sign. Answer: -0.97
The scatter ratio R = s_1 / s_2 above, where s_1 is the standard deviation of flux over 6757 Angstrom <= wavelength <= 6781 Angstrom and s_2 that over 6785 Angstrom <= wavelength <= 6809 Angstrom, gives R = 1.2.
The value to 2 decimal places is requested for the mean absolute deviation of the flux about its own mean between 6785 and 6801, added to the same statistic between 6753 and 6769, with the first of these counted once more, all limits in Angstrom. 2.39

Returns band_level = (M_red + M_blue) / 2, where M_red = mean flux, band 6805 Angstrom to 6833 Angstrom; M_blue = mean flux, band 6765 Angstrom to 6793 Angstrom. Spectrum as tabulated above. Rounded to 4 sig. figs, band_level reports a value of 34.65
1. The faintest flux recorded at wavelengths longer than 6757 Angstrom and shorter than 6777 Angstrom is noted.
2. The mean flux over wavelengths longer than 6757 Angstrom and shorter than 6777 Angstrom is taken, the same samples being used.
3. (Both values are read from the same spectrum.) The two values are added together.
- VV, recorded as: 69.6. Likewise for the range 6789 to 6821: 68.8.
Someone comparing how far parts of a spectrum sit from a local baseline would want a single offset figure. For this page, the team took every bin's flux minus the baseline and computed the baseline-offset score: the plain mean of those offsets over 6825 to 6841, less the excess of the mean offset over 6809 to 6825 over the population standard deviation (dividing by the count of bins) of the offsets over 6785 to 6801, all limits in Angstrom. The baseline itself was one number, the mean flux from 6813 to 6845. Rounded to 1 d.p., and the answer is 0.6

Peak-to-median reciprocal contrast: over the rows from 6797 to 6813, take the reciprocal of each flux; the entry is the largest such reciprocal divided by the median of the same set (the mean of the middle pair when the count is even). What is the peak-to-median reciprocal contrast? 1.01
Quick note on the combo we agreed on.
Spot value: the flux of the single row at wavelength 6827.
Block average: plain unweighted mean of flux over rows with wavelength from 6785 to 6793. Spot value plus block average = 68.5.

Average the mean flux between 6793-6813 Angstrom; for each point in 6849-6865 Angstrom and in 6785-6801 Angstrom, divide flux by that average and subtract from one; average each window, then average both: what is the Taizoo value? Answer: 0.025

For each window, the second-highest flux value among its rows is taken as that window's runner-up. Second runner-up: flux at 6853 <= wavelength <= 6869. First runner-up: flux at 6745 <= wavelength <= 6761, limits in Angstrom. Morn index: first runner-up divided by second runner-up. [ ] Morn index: 1.01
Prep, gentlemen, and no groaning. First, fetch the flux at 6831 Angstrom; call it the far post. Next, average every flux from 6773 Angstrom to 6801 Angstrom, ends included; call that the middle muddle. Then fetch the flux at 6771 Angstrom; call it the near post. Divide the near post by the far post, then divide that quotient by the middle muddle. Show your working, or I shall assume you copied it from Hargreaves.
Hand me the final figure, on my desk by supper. 0.0307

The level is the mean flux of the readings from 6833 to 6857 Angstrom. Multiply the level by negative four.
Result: -134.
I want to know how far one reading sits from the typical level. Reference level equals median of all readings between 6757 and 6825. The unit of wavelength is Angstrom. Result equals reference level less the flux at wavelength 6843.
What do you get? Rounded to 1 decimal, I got 1.1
